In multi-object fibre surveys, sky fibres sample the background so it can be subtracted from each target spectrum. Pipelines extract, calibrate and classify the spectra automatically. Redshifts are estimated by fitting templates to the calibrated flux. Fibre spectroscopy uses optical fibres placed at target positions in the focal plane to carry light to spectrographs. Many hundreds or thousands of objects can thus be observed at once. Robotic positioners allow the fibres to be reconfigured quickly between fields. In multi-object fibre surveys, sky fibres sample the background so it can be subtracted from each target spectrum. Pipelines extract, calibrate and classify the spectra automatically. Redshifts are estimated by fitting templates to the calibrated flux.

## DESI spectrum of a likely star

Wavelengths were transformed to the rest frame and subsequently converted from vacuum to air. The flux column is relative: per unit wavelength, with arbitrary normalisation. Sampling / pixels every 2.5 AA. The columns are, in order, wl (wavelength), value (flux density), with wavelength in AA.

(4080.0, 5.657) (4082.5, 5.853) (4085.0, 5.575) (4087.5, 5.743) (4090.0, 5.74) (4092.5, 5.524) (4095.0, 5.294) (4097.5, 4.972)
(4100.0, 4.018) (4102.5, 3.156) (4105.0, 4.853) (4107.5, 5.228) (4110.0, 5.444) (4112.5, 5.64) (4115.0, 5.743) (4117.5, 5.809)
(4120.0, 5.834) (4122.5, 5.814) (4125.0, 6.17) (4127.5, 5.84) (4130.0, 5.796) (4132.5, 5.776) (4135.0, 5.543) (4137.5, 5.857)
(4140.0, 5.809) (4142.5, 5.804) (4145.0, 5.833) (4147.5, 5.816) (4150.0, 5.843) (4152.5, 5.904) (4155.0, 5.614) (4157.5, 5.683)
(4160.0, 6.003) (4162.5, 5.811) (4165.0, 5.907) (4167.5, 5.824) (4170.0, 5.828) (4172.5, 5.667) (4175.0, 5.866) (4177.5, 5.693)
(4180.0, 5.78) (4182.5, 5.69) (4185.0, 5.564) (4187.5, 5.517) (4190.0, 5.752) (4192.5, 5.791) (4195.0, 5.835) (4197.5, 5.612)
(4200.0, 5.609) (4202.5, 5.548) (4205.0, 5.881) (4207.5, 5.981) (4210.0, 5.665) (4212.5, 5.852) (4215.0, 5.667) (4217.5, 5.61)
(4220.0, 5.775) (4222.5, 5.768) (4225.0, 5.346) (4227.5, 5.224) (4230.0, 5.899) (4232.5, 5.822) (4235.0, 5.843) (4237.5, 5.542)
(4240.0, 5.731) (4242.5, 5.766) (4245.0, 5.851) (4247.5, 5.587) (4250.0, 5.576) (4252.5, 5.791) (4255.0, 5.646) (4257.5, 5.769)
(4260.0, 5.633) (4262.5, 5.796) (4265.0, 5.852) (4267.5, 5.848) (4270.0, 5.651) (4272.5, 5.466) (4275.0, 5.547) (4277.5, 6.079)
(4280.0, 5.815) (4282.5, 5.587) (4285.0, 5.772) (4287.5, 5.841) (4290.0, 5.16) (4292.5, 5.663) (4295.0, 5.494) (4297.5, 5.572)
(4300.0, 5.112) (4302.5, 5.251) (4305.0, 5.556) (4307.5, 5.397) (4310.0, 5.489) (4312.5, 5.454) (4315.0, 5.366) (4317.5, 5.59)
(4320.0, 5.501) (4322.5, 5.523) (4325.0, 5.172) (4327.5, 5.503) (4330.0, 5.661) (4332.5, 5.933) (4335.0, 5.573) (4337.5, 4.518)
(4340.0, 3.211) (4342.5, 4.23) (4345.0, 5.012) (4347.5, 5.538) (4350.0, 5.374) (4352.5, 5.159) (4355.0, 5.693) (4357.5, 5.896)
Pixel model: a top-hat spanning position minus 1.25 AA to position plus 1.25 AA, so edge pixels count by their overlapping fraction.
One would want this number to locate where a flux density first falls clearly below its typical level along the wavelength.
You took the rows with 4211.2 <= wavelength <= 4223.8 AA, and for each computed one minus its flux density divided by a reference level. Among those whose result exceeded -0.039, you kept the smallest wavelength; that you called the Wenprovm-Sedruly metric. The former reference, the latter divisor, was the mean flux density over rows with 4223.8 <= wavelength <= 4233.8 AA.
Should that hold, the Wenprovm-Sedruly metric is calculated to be 4215.0 AA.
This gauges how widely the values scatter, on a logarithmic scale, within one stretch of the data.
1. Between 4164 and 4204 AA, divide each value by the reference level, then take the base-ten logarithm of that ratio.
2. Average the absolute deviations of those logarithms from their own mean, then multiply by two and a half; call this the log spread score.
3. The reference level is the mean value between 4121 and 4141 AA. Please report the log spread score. 0.020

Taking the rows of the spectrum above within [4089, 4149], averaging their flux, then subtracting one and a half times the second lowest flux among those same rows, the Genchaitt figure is -0.6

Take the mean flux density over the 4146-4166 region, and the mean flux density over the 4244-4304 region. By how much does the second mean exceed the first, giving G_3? -0.18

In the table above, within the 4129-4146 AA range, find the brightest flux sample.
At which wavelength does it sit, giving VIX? 4137.5 AA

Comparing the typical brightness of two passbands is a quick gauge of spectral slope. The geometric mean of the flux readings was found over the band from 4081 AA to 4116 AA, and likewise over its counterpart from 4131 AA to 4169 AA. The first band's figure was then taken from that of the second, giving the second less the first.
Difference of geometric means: 0.67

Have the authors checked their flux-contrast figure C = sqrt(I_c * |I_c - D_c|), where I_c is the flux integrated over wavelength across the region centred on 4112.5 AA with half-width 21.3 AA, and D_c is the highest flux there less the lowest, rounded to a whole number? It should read 226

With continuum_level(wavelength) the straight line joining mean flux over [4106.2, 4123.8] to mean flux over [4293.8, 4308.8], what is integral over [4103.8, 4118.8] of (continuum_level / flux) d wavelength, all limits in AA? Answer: 15.6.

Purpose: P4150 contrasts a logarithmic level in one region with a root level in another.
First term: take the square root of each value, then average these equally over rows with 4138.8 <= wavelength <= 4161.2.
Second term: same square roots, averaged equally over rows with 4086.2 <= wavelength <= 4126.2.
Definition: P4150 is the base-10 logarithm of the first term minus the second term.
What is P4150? -1.92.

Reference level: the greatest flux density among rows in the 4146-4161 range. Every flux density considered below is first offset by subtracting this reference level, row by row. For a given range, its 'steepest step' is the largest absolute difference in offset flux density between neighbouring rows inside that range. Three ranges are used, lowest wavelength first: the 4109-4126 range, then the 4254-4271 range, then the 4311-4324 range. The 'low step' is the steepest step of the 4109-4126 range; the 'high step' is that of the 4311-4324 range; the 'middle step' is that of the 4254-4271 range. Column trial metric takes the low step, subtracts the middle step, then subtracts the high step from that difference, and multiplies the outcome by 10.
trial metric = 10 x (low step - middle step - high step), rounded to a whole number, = -1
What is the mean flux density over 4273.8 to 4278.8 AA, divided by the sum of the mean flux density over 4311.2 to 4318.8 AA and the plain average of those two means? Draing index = 0.523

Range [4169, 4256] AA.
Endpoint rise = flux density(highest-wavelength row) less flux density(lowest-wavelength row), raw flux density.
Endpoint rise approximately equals -0.18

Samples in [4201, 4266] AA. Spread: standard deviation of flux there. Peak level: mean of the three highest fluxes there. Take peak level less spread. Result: 5.75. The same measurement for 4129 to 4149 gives 5.74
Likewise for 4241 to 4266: 5.73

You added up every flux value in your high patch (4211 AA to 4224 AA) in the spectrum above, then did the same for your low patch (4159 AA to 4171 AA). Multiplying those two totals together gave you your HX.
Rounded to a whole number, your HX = 842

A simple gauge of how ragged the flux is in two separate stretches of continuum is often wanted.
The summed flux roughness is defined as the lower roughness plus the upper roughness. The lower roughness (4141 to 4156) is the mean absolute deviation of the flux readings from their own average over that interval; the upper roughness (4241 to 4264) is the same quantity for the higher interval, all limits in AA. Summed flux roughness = 0.15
